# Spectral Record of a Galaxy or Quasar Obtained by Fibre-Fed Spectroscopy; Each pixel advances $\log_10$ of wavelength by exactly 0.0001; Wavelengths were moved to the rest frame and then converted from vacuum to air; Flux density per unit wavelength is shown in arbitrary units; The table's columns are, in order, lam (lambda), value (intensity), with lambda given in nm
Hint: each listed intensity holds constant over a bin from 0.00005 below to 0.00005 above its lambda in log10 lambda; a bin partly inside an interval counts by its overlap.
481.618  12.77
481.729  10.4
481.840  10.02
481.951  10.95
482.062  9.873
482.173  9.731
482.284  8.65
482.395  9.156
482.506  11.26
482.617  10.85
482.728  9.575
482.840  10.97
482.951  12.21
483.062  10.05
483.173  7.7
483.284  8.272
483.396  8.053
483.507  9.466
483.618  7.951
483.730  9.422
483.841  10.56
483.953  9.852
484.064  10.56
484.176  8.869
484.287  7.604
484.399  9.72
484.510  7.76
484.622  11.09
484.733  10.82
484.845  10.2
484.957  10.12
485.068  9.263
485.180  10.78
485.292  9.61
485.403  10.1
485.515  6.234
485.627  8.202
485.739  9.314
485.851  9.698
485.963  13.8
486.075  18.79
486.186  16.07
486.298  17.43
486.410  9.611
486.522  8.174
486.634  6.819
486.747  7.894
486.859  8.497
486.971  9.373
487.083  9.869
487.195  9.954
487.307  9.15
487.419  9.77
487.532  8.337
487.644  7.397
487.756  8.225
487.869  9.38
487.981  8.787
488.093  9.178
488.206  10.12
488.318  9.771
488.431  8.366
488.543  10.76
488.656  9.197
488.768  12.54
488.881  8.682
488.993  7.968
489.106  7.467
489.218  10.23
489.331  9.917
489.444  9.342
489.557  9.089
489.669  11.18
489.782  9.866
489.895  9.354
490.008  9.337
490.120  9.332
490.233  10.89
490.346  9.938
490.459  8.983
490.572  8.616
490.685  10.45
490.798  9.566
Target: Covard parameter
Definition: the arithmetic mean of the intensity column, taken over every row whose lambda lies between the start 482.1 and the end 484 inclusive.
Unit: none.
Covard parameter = 9.6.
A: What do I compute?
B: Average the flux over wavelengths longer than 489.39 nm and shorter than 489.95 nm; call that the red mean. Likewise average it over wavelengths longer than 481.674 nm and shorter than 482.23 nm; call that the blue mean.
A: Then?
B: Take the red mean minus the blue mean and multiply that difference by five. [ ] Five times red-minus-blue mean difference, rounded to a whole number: -2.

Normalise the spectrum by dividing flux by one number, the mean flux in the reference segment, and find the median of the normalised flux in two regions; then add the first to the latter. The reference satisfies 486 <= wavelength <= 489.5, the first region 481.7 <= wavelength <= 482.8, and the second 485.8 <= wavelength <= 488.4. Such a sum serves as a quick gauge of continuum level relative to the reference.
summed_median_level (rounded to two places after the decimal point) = 1.95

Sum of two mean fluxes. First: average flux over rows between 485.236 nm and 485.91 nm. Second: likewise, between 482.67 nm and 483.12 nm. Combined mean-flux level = 19.6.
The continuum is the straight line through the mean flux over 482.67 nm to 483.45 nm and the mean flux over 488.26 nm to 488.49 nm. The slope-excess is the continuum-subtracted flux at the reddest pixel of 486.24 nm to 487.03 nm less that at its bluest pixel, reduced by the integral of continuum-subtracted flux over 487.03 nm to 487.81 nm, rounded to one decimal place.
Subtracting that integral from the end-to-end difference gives -7.8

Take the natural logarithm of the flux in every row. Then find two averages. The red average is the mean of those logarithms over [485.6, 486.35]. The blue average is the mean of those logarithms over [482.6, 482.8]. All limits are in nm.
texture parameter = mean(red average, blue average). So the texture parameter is 2.43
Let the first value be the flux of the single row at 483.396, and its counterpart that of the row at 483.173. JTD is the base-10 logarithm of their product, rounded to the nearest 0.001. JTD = 1.792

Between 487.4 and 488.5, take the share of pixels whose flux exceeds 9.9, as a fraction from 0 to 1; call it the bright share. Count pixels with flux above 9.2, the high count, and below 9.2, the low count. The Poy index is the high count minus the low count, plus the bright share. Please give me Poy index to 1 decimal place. -1.9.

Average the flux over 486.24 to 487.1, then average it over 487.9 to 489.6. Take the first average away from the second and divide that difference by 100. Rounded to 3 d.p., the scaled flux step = -0.003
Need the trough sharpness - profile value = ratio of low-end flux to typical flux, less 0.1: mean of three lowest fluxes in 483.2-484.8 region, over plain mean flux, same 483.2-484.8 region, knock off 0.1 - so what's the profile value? 0.74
